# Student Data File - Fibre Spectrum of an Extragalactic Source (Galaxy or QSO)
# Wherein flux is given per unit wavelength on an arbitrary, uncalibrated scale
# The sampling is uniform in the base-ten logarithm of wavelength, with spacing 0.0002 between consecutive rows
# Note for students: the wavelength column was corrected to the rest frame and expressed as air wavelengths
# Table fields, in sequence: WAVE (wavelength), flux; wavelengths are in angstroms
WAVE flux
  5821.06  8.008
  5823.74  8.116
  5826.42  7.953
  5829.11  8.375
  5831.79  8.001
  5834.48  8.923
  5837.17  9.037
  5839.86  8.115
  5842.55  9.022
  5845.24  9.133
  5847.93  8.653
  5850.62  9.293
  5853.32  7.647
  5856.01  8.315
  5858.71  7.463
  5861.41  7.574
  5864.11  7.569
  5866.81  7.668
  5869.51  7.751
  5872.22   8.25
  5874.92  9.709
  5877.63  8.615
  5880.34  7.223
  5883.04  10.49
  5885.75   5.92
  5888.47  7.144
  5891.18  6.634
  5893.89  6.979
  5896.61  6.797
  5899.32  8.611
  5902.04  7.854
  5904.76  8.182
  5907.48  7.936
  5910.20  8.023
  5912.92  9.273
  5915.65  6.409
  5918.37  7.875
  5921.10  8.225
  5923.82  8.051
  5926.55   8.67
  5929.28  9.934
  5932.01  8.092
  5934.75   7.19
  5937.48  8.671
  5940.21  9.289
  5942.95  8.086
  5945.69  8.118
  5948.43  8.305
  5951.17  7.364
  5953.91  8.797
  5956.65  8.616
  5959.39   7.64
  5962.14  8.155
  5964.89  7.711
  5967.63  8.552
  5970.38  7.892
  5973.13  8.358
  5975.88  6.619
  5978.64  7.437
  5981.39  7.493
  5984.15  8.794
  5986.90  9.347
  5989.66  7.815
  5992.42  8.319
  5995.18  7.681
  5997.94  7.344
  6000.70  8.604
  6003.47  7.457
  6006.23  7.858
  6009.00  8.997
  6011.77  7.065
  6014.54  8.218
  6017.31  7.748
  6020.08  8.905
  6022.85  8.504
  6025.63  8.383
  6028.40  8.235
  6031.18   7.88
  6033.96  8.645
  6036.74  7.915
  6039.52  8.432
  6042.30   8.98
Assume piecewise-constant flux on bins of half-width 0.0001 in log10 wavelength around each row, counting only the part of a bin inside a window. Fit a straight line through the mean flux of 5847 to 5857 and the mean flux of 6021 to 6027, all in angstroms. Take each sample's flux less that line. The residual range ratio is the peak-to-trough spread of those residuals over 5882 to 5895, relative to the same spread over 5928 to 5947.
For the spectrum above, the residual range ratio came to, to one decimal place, 1.7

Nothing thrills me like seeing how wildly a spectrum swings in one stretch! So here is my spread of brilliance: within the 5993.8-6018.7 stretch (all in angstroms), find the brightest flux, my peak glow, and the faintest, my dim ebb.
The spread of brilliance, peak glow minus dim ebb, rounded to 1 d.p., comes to 1.9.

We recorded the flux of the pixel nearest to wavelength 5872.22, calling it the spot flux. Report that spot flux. 8.25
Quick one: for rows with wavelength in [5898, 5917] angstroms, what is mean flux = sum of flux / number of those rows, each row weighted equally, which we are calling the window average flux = 8.04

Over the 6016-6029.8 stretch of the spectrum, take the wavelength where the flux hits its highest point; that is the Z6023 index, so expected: 6020.08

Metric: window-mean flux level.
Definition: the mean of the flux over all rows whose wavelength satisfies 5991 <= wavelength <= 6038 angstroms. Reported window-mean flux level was 8.10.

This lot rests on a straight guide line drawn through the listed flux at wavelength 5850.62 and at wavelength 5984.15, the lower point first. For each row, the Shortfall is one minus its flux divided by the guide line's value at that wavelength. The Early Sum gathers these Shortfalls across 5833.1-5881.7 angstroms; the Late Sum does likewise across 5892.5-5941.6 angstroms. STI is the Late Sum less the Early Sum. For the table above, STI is 0.02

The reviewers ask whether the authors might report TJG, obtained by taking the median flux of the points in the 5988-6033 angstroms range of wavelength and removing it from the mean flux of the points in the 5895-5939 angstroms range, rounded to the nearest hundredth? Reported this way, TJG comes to 0.06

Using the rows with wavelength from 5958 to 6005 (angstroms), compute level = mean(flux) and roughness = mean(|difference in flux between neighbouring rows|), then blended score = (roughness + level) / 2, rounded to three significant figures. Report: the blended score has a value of 4.38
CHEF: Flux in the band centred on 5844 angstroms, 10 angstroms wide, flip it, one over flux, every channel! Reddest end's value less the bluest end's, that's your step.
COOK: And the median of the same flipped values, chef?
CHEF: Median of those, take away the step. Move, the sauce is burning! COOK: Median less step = 0.121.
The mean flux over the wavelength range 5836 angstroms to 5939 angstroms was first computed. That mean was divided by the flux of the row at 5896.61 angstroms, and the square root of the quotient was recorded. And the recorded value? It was 1.09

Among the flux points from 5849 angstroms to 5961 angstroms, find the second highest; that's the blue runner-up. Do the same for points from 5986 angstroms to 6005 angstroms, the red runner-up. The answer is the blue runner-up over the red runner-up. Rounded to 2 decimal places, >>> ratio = 1.15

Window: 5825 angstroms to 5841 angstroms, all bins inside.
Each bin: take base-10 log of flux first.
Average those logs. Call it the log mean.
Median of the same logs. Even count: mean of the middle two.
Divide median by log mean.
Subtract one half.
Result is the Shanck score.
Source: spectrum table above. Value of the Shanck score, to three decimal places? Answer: 0.492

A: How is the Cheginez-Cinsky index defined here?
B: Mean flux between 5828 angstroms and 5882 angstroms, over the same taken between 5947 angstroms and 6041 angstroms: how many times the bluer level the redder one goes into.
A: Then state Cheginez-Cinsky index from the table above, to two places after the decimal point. 1.03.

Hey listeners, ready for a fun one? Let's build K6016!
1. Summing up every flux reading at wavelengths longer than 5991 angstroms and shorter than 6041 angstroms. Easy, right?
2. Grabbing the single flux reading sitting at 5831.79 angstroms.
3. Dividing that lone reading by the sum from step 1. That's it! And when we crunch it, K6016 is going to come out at 0.055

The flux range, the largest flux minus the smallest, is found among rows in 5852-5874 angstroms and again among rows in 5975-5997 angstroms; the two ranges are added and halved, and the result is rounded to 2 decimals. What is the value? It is 1.79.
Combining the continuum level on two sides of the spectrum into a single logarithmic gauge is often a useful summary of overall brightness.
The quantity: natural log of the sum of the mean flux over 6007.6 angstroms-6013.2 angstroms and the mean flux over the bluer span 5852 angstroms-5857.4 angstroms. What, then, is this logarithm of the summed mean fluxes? 2.77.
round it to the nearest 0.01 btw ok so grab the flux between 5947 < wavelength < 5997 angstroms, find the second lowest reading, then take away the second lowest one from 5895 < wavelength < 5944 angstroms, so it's 0.57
